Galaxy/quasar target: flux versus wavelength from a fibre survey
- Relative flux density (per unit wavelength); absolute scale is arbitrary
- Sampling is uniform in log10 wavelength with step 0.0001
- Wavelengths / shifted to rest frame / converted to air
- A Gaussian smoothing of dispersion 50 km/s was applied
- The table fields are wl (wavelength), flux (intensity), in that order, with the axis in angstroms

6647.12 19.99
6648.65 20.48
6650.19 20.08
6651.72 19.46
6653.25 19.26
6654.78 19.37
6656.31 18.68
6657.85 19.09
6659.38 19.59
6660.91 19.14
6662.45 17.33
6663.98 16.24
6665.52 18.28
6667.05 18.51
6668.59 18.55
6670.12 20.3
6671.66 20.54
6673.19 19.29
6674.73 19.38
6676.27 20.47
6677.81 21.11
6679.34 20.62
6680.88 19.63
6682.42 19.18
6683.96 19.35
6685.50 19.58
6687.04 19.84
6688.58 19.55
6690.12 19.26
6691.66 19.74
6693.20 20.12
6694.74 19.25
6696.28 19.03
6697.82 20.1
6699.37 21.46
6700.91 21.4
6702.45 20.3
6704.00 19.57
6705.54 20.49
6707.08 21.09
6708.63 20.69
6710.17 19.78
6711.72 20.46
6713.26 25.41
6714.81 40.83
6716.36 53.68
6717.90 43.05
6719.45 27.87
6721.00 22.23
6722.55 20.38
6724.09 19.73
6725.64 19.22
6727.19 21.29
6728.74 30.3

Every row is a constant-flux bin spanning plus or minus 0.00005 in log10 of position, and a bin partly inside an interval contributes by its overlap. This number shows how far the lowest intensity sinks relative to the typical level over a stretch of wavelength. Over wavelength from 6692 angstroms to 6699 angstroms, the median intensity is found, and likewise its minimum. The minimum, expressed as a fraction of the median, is 0.967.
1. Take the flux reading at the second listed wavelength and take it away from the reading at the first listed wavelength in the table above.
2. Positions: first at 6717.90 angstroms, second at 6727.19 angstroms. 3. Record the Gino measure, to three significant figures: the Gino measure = 21.8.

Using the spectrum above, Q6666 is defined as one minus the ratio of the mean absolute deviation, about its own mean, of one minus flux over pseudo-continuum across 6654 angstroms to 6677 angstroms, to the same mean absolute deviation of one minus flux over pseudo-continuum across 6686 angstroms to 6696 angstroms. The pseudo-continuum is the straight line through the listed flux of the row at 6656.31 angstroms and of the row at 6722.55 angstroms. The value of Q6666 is -2.0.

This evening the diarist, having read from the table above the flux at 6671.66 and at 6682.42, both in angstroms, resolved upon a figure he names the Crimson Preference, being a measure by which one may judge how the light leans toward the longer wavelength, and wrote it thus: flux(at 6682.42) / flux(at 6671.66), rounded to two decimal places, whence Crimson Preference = 0.93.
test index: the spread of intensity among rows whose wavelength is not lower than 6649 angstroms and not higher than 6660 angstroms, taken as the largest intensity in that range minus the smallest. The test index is 1.4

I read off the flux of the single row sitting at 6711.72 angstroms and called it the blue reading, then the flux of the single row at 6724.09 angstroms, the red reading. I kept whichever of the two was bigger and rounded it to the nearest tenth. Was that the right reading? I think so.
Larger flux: 20.5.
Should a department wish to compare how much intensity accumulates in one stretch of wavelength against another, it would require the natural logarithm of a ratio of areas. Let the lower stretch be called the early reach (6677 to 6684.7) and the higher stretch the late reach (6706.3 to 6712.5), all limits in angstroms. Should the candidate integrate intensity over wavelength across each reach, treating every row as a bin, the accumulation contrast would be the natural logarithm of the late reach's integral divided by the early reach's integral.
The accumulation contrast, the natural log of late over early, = -0.19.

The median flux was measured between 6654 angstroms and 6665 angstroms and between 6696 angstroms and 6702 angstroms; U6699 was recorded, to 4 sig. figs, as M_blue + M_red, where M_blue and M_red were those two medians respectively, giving 39.84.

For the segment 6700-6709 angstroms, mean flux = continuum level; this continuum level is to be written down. 21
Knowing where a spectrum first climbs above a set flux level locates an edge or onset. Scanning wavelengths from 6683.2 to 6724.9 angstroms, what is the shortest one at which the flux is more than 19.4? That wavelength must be 6685.50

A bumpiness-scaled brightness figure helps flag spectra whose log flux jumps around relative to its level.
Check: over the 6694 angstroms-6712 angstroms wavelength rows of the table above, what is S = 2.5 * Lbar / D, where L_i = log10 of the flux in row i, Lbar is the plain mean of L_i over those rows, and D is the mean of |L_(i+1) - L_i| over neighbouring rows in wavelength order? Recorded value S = 209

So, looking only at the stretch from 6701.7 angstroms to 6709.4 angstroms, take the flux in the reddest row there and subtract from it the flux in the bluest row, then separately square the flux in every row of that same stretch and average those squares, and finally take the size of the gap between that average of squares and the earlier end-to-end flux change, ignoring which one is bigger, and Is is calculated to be 417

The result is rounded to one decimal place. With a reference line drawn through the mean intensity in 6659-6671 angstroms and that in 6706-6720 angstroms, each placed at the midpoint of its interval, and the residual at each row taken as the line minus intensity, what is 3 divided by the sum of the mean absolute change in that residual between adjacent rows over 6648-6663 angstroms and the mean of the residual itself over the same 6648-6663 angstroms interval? -1.3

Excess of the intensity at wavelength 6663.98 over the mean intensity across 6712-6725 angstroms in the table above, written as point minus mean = -15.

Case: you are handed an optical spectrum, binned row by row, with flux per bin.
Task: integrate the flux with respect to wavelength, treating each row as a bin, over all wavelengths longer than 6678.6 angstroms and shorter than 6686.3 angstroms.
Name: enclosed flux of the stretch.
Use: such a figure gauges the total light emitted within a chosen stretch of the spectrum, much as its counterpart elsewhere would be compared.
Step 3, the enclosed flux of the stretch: 151.3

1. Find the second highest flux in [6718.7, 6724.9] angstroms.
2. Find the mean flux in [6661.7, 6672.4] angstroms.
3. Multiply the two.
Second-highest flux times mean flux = 412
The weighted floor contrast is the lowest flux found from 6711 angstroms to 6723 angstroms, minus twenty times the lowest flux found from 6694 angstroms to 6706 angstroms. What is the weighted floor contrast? -360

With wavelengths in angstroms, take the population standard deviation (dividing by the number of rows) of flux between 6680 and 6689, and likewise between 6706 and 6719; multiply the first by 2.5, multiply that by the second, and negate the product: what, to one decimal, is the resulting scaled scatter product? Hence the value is -6.5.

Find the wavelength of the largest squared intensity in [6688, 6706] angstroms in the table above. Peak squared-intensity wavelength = 6699.37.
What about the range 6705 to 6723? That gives 6716.36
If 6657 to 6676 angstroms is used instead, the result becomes 6671.66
